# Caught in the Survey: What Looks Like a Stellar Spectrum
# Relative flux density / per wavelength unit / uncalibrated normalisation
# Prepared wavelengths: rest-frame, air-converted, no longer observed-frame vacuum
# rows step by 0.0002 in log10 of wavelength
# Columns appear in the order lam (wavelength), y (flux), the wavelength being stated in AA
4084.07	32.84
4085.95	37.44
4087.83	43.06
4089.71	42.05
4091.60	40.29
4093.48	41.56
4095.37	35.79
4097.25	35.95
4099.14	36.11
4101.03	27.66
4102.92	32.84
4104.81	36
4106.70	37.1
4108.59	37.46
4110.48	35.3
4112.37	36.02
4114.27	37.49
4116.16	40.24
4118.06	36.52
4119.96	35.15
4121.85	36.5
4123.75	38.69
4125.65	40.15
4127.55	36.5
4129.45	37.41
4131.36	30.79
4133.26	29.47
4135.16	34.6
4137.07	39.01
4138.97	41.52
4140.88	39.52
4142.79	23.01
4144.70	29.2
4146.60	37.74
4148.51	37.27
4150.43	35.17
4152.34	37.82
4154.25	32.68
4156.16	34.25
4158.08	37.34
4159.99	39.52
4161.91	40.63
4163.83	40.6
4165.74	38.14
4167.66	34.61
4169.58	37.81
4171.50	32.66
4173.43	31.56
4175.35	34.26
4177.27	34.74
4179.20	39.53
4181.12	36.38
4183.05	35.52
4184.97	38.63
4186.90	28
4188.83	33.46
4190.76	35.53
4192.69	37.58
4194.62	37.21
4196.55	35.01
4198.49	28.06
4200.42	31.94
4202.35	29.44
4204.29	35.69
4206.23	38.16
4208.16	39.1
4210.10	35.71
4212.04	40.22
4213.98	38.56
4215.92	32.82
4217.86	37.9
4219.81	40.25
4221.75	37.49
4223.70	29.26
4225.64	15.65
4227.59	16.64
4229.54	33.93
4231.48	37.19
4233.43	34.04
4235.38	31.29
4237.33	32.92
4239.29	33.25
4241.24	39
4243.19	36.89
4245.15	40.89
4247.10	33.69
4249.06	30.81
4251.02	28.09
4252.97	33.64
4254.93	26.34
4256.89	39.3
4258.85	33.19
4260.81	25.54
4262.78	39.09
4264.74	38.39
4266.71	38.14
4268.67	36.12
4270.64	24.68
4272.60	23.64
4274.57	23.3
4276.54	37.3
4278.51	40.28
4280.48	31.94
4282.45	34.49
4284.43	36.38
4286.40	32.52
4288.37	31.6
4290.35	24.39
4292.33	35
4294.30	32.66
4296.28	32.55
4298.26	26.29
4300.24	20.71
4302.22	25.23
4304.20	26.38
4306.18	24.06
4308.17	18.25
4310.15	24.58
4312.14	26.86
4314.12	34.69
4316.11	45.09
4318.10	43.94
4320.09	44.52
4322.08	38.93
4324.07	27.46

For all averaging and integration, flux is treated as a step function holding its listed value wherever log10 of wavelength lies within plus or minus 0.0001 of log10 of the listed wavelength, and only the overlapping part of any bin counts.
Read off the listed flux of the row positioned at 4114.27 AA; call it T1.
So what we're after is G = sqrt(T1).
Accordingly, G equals 6.1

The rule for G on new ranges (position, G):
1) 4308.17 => 4.3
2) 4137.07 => 6.2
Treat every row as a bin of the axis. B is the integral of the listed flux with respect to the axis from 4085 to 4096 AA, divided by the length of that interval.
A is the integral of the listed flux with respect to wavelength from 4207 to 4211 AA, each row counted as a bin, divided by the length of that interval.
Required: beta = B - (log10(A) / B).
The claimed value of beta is 40.1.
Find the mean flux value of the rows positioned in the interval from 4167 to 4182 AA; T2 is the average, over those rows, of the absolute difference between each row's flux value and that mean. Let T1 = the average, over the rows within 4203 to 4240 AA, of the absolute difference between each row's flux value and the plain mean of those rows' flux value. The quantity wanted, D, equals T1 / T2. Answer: 2.3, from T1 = 4.6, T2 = 2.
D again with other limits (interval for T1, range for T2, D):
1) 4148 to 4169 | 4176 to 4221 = 0.8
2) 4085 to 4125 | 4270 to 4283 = 0.4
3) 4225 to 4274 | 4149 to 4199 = 2.1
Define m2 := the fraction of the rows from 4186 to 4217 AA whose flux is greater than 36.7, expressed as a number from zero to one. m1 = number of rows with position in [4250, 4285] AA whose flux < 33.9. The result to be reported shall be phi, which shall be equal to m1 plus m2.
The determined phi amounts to 9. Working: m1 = 9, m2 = 0.375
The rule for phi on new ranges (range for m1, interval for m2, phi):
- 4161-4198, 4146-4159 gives 5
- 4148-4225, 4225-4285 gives 10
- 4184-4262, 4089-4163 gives 19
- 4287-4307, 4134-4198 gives 9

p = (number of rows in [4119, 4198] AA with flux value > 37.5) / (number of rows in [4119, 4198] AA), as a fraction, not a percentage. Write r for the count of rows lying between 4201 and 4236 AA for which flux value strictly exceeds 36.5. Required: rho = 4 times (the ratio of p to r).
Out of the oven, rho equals 0.18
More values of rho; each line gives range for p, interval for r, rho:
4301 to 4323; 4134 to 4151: 0.29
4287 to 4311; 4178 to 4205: 0.00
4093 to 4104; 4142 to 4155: 0.22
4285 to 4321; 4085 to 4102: 0.13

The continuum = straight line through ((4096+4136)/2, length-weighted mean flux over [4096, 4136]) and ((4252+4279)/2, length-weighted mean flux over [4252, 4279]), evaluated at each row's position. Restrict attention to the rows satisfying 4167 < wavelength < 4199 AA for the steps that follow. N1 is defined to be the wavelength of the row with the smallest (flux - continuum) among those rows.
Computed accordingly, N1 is 4186.90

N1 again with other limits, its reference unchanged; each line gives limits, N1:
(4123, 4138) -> 4133.26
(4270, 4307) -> 4300.24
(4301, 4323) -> 4308.17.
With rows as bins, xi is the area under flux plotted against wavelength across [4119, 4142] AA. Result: 840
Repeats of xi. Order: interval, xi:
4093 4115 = 784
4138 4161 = 815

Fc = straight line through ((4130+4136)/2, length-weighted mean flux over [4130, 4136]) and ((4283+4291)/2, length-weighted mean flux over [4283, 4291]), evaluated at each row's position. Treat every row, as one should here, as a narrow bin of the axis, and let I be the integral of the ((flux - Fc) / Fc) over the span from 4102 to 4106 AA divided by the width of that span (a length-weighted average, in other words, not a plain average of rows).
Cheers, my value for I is 0.08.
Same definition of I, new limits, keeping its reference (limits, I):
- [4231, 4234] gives 0.12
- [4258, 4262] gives -0.06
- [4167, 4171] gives 0.13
